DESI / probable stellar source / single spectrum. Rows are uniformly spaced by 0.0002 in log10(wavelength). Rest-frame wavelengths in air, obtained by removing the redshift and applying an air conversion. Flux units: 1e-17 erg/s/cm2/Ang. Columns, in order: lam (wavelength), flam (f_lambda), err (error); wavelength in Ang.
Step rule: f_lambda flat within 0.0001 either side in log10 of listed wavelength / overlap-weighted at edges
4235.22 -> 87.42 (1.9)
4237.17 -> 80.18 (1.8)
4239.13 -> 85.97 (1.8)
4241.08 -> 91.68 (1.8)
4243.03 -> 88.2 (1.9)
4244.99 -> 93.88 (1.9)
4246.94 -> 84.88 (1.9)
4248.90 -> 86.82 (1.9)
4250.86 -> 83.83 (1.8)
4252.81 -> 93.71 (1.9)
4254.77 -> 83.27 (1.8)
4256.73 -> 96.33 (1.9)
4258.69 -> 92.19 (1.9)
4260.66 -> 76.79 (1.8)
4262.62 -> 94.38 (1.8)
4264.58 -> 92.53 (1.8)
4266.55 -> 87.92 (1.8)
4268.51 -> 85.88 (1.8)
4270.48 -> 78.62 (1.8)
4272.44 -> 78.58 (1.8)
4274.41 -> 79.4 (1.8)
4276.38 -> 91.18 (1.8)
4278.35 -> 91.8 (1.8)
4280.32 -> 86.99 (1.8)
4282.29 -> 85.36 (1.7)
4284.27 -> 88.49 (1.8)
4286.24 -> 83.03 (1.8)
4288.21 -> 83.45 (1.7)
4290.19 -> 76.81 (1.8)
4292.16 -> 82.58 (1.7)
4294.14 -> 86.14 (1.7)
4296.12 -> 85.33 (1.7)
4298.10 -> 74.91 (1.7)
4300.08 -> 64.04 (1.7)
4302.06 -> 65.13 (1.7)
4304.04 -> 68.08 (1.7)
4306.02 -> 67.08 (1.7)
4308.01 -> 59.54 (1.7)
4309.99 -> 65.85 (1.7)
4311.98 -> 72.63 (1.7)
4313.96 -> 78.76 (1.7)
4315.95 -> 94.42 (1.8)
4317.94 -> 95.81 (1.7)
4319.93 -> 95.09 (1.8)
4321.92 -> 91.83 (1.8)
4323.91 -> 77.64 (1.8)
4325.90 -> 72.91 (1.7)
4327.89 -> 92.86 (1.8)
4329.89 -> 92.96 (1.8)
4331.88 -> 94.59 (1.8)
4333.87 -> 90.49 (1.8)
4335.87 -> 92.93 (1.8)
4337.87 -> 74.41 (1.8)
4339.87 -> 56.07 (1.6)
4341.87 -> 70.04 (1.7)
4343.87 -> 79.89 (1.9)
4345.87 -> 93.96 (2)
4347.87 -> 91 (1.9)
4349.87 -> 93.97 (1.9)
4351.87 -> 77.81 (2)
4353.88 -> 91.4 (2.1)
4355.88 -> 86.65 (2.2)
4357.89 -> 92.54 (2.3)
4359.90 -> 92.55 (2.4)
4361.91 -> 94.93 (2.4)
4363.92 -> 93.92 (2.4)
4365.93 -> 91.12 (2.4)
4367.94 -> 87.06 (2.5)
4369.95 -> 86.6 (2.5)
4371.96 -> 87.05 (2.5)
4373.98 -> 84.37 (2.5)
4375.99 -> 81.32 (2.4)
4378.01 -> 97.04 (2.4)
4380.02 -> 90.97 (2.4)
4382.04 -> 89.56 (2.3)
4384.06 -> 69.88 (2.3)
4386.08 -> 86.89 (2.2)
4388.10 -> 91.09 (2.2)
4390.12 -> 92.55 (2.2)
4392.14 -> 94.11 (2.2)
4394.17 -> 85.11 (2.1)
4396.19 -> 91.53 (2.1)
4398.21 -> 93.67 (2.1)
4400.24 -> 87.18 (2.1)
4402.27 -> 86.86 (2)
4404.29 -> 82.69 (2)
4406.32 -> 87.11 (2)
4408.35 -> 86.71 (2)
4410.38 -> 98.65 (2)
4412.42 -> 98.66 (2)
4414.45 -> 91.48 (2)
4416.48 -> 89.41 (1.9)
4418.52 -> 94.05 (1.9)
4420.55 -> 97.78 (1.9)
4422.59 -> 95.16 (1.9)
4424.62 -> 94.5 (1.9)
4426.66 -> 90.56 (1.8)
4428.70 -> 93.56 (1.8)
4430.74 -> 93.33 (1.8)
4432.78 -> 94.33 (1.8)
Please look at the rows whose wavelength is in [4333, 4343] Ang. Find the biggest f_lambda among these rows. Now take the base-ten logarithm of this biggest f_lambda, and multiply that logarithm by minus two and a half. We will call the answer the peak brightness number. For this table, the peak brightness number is -4.92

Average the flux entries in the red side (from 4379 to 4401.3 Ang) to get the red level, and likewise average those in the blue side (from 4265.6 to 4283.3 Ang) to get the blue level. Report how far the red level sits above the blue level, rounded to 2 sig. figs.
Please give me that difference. 3.3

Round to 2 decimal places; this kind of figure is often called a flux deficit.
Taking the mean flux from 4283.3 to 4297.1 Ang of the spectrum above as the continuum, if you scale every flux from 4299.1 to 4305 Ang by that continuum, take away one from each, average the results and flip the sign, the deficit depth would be 0.21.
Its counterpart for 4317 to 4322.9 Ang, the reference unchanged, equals -0.13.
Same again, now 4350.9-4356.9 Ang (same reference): -0.02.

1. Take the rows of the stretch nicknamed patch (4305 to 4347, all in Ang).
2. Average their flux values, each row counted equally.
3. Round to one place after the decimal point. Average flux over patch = 81.4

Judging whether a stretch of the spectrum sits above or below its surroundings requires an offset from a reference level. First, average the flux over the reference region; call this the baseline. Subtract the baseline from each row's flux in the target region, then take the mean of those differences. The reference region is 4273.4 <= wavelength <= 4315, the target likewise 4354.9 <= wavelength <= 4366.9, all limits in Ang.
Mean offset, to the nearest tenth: 14.0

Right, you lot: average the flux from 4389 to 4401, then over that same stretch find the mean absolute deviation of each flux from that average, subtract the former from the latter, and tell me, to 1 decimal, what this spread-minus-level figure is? -87.7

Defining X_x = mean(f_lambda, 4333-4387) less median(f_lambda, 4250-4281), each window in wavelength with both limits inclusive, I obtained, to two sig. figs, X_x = -1.4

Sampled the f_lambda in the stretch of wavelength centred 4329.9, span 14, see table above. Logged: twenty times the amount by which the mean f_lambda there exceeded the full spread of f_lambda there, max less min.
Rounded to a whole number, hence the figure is 1322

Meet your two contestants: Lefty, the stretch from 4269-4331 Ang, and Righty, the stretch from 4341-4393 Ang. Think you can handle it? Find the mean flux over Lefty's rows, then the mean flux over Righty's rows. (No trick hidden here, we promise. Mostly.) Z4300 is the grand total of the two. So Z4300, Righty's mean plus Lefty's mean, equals 169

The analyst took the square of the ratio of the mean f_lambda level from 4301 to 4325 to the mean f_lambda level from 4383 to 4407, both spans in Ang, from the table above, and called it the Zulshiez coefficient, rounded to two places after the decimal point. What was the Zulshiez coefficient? 0.79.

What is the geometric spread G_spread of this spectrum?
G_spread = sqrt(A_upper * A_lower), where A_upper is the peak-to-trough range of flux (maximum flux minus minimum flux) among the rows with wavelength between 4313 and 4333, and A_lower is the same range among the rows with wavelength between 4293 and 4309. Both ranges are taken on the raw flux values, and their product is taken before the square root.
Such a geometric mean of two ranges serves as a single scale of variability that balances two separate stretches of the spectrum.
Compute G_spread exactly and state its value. 25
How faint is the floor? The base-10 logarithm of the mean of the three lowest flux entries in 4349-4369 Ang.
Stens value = 1.92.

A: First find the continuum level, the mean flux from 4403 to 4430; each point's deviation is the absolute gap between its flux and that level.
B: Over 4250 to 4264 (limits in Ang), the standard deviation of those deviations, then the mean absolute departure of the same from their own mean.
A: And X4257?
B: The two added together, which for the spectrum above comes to 10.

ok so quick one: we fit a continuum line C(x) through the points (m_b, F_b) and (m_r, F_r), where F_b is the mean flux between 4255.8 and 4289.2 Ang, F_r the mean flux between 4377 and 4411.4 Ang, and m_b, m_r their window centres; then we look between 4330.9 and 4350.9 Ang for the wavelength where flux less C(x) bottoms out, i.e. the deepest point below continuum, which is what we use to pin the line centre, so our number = 4339.87 Ang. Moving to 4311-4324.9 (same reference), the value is 4311.98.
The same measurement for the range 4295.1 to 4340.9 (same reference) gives 4339.87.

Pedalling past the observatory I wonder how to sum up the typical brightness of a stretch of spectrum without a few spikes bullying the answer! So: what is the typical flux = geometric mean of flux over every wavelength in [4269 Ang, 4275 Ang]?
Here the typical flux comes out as 79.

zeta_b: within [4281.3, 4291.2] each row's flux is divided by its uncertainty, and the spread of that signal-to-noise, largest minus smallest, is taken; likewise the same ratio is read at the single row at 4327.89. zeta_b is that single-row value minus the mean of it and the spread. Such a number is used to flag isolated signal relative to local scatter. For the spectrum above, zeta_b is 22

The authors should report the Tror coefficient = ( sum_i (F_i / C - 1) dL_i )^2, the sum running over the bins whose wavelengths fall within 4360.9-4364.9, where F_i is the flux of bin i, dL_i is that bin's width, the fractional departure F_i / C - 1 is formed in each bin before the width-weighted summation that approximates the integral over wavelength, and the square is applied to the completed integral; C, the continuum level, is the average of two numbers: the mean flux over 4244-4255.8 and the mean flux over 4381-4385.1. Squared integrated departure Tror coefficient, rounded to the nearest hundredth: 0.26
